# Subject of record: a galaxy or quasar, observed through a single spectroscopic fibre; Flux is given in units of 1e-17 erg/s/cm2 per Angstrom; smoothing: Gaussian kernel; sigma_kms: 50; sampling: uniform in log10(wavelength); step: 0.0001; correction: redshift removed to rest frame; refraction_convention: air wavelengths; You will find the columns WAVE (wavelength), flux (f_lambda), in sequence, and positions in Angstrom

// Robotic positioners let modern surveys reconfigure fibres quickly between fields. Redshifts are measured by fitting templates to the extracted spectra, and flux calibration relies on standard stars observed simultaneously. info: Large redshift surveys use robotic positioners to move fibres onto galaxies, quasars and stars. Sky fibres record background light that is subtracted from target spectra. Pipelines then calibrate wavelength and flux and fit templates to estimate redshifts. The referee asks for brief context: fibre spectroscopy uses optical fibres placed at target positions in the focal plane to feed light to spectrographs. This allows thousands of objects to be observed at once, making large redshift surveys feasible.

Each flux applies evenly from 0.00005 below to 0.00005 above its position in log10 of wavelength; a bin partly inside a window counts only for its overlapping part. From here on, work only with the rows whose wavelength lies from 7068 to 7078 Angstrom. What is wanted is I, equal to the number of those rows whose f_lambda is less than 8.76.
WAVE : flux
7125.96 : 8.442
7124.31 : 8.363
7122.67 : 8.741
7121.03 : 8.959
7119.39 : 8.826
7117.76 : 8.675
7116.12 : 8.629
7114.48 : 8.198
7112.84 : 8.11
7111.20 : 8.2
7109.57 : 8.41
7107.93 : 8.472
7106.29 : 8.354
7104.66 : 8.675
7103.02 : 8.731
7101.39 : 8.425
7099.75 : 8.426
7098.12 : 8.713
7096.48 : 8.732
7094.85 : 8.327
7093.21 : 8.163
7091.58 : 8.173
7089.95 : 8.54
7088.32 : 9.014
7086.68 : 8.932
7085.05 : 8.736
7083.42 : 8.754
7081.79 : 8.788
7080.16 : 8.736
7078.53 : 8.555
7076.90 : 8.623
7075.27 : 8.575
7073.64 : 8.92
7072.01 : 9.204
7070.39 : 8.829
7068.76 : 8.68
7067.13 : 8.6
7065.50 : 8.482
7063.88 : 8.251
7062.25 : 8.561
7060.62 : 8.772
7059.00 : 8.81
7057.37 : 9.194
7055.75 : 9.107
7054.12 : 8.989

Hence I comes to 3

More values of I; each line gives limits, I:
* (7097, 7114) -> 10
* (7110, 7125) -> 7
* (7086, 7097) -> 5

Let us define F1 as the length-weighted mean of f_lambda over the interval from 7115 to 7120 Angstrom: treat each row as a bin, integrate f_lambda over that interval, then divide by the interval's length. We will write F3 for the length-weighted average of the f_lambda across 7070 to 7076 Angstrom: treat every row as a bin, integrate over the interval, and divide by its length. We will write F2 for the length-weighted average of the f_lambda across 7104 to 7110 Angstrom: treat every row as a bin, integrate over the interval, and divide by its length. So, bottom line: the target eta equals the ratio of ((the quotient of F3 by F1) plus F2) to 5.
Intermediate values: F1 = 8.69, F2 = 8.48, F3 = 8.90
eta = 1.90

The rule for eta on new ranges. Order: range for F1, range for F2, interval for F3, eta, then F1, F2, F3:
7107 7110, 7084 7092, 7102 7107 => 1.95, 8.42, 8.71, 8.60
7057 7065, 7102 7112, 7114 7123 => 1.90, 8.68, 8.48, 8.69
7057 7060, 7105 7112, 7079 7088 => 1.87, 8.96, 8.39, 8.79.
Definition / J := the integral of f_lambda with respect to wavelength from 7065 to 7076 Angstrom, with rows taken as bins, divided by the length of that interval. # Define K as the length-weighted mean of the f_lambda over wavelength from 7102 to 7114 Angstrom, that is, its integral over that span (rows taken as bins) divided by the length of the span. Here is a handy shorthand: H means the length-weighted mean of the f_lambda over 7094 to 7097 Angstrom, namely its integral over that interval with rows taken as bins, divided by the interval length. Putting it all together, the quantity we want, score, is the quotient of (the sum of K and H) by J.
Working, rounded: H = 8.5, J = 8.76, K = 8.4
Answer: 1.93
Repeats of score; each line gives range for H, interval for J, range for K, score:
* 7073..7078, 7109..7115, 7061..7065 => 2.08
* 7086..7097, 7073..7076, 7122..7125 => 1.96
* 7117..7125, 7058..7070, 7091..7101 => 1.99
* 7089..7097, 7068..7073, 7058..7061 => 1.93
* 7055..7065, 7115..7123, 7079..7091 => 2.00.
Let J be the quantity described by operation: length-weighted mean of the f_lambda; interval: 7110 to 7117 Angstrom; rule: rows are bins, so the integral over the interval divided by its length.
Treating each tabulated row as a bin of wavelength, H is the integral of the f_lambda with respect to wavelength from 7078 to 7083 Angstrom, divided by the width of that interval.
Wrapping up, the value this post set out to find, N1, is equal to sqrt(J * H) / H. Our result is 0.98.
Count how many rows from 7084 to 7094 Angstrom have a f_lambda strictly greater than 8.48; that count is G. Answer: 4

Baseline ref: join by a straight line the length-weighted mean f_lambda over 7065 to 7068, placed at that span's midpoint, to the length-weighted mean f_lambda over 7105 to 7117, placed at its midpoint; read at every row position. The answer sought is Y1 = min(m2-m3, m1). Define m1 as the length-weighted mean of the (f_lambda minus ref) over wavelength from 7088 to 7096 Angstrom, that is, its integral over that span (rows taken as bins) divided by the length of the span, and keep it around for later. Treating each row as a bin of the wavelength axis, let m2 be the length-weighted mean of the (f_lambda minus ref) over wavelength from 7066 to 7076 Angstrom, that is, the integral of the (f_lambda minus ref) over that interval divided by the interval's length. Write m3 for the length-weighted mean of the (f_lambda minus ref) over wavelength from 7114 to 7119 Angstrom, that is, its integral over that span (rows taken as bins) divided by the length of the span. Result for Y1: -0.011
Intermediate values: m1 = -0.011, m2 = 0.28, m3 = 0.22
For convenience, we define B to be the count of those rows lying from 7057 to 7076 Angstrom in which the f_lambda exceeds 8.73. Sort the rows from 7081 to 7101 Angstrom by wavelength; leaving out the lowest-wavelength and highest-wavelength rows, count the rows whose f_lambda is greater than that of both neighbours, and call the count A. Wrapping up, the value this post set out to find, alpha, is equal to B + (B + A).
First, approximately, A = 2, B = 6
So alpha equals 14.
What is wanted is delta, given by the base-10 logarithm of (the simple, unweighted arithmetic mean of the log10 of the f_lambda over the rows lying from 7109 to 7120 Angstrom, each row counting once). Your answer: -0.0334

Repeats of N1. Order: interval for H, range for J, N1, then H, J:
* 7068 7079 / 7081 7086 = 1.00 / 8.78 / 8.77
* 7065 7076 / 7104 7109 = 0.98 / 8.76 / 8.49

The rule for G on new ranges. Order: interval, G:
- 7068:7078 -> 6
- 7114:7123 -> 5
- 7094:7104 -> 3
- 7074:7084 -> 6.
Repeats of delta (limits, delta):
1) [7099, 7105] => -0.0303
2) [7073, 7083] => -0.0271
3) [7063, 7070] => -0.0317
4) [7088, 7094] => -0.0326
